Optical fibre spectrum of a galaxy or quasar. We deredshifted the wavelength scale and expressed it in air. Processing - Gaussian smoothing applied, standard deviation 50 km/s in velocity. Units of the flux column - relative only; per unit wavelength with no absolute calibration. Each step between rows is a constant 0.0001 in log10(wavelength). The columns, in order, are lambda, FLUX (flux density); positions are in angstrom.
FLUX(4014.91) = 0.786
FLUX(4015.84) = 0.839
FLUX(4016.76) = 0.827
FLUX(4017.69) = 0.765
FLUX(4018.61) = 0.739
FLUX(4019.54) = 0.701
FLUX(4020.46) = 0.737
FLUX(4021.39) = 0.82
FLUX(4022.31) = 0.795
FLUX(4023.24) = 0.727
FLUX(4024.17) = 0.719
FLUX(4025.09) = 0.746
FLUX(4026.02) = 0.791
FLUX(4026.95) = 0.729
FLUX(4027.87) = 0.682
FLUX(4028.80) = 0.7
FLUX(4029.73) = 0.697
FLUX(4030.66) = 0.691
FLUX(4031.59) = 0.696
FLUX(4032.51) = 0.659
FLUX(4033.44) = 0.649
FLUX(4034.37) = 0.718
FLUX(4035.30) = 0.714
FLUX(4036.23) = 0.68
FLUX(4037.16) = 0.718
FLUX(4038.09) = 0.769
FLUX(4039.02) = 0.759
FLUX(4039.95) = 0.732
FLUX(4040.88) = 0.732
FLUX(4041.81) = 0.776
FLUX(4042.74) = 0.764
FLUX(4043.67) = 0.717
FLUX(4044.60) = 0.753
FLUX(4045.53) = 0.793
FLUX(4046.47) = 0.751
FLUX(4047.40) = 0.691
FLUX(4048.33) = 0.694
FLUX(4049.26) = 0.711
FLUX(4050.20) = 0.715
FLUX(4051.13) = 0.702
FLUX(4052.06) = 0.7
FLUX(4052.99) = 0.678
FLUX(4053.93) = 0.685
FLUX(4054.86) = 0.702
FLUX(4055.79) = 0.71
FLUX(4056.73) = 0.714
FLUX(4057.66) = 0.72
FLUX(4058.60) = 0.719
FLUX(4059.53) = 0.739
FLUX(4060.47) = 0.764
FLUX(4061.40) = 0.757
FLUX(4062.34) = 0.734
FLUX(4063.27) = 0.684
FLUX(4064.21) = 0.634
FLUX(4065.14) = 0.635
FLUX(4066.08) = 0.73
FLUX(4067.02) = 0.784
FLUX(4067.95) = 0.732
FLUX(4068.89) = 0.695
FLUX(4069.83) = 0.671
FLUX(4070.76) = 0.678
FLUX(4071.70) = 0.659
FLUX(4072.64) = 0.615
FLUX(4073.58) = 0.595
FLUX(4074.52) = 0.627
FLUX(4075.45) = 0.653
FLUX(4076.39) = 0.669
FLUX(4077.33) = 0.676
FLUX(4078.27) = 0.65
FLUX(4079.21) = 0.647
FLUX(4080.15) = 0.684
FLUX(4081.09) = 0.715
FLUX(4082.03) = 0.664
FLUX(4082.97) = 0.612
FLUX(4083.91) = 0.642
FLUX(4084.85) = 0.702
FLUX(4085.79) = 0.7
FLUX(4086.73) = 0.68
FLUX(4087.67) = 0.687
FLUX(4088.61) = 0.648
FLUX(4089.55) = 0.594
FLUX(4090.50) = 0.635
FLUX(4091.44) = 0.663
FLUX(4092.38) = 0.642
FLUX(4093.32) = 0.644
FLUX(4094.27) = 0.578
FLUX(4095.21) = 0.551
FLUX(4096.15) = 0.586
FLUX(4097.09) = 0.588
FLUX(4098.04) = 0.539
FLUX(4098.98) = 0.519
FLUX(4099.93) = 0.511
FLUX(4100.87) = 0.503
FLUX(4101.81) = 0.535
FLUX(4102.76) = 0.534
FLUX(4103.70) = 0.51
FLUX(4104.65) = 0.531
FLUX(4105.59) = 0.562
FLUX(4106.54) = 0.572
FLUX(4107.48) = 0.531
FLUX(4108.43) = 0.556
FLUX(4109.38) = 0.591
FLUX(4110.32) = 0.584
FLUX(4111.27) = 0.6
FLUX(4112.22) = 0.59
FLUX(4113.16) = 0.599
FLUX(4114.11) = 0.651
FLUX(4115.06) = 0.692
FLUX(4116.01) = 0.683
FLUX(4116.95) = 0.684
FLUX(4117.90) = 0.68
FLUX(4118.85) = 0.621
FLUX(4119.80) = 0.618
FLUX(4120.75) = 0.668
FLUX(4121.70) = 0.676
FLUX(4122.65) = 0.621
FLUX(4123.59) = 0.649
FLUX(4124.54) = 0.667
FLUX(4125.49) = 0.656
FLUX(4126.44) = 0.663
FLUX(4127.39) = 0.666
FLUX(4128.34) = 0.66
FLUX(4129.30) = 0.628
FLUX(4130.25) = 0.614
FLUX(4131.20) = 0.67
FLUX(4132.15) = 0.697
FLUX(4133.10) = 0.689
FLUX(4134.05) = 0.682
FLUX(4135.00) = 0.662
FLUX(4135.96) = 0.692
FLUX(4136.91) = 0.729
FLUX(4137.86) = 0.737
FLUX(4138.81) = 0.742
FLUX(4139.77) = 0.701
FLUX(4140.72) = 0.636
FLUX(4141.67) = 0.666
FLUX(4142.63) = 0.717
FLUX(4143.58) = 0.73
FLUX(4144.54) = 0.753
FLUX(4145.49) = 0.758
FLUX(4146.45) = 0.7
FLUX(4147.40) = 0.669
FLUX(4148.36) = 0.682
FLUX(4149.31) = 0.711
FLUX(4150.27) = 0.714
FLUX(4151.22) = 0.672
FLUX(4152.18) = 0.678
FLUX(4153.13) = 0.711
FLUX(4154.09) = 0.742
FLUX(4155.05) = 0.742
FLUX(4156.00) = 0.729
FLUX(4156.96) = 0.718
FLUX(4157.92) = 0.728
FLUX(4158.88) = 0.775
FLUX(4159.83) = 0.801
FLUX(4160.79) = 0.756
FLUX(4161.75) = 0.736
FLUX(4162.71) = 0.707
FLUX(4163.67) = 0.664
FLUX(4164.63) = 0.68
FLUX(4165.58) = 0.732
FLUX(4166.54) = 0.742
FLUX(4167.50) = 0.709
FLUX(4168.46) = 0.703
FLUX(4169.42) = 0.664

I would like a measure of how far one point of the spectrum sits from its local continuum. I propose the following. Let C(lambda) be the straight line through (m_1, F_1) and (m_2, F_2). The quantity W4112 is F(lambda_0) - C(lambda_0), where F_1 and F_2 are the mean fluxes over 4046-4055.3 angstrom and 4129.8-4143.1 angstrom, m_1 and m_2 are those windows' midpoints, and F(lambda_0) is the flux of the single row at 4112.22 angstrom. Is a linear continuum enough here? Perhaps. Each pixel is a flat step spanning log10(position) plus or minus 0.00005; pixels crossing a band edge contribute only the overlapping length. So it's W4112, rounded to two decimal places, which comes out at -0.10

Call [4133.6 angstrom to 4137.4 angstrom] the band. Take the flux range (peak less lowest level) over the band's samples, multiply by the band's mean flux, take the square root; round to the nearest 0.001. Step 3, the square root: 0.215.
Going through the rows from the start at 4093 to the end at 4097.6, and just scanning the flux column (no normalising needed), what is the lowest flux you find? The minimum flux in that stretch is 0.551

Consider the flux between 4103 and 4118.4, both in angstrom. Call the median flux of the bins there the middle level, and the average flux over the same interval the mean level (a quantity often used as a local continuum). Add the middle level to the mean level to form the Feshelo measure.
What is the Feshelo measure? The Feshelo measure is 1.19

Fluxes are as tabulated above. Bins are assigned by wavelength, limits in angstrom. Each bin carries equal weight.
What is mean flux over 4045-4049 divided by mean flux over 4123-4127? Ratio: 1.11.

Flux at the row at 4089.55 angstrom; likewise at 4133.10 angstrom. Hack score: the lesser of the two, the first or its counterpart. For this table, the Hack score 0.59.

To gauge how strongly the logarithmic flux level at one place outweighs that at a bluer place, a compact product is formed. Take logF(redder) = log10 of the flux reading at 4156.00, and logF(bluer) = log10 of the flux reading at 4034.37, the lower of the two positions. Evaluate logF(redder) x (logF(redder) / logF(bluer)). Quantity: -0.13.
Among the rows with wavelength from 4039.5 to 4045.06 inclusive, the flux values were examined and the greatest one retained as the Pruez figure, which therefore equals 0.776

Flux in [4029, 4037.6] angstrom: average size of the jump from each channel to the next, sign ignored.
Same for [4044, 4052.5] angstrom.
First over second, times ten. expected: 11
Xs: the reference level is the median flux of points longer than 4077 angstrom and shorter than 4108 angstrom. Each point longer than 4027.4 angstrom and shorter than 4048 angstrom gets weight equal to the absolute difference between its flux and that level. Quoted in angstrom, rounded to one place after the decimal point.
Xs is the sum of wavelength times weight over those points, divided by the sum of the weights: 4039.0 angstrom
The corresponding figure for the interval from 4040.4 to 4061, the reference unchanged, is 4050.1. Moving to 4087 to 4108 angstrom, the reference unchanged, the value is 4099.1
